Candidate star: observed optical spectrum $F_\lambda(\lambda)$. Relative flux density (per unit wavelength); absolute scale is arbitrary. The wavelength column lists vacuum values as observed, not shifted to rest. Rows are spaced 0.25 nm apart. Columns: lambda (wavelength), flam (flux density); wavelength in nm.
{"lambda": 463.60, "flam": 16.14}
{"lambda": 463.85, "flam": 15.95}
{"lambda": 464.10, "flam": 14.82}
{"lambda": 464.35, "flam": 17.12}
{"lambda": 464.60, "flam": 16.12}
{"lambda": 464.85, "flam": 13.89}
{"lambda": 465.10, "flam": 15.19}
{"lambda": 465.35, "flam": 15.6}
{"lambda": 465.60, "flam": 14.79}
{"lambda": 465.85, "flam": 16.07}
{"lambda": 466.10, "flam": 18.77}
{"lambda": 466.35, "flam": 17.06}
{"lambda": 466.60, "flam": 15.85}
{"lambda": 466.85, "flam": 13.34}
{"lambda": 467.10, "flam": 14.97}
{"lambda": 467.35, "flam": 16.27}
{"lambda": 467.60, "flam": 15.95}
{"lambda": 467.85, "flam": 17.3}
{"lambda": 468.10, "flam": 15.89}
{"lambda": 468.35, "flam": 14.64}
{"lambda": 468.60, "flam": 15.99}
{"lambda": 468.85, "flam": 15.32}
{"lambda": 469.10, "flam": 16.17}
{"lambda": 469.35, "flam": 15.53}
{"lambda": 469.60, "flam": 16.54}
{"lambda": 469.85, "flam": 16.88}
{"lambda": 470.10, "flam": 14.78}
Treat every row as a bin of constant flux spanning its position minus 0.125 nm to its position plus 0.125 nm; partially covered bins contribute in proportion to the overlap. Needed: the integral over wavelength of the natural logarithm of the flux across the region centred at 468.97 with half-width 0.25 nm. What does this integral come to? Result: 1.38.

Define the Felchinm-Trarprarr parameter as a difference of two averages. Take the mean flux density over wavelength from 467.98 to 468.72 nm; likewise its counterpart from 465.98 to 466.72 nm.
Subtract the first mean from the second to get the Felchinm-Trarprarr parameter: 1.7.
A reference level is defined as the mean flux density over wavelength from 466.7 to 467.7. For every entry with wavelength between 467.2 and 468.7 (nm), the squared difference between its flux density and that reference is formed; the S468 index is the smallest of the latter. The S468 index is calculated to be 0.24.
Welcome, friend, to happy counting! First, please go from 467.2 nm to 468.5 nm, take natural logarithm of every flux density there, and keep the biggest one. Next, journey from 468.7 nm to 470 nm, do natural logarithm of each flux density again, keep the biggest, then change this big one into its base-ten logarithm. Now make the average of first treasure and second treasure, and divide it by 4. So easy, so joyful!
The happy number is 0.413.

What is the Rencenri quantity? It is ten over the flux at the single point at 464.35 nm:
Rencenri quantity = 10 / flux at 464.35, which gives 0.58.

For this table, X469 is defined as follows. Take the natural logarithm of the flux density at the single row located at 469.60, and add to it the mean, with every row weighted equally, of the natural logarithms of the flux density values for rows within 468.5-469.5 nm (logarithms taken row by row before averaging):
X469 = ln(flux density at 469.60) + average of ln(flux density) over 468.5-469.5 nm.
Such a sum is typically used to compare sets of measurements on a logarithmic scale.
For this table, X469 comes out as 5.56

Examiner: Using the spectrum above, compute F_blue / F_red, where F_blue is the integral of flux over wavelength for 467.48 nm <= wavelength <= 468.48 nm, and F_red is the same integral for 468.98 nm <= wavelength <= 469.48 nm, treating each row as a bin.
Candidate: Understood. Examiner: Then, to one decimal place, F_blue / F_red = 2.0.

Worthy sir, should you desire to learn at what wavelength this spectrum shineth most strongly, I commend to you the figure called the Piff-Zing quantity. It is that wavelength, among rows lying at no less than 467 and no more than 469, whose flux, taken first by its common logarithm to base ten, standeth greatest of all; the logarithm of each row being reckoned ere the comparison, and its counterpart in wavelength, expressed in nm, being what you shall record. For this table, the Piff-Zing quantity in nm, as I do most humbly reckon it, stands 467.85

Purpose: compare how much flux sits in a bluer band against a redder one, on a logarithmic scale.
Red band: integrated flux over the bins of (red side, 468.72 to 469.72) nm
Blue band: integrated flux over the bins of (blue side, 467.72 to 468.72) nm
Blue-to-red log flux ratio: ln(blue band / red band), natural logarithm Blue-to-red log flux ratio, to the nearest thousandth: 0.004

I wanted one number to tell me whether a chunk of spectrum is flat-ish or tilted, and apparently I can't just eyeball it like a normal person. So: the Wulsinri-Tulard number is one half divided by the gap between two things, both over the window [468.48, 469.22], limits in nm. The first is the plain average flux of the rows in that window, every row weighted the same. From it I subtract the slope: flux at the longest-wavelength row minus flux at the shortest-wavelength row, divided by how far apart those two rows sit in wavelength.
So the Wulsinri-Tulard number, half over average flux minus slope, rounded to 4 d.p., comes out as 0.0323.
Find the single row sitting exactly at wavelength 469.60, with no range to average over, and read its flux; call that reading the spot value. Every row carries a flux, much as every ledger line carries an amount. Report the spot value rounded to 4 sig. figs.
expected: 16.54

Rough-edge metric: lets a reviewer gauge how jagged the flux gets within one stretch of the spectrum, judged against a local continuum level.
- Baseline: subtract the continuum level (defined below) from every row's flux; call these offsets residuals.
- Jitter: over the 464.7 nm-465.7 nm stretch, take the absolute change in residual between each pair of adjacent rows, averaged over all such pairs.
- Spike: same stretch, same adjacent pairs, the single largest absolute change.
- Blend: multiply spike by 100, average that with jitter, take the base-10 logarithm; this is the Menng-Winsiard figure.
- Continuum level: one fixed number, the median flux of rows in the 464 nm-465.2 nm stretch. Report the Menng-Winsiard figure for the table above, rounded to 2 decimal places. 1.82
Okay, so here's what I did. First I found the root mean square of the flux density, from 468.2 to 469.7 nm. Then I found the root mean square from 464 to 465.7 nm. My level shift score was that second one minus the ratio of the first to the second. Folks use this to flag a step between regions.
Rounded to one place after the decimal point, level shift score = 14.4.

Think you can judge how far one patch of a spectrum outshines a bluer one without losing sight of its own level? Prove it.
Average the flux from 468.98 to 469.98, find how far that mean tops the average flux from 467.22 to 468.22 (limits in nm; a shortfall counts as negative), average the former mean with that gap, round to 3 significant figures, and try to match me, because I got 8.10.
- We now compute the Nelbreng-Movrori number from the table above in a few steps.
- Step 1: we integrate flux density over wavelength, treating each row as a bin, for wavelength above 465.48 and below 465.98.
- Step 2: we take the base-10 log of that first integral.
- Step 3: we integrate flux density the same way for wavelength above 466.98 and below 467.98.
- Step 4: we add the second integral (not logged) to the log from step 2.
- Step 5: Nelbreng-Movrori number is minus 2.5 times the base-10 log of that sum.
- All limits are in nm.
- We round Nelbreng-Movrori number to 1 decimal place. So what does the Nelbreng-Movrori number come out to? -3.1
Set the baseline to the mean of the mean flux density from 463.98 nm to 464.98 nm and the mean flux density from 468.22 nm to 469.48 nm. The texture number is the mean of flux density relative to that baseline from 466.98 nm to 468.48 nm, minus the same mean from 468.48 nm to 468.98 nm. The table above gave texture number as 0.2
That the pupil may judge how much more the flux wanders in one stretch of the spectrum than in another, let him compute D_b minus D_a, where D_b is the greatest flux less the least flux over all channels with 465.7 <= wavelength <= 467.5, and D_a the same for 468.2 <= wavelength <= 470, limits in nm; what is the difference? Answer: 3.2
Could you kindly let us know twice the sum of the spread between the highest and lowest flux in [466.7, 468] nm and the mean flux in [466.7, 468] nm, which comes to 39.1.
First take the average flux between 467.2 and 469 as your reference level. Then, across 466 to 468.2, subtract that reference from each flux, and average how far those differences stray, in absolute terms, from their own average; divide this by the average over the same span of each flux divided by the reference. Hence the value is 1.05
